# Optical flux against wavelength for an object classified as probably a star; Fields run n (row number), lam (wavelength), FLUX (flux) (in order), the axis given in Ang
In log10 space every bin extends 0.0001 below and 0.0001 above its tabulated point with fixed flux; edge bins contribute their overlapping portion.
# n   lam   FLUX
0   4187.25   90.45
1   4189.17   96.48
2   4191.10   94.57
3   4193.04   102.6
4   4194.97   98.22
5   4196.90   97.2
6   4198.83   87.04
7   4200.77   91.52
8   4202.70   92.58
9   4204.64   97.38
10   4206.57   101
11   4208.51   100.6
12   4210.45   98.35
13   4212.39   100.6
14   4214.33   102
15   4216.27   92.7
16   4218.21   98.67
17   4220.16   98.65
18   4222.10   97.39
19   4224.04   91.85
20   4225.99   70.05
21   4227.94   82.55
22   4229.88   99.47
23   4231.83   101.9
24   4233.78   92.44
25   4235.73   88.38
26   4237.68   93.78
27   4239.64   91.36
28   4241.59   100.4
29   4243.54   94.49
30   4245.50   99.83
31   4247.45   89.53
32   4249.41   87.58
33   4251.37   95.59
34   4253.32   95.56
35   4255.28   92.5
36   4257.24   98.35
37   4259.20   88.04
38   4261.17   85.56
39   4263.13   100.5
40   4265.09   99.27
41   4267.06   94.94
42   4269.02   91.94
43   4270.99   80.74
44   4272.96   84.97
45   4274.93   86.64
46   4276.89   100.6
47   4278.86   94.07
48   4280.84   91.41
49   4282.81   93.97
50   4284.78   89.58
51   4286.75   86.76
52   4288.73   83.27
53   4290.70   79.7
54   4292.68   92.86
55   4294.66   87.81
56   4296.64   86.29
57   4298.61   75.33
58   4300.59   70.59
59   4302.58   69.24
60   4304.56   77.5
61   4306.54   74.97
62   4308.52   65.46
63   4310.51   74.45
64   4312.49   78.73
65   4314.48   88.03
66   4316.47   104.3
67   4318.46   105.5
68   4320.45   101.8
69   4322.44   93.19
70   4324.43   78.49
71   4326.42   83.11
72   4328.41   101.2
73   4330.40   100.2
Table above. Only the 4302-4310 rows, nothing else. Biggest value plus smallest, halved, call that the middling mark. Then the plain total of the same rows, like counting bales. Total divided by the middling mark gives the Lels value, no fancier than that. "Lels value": 4.02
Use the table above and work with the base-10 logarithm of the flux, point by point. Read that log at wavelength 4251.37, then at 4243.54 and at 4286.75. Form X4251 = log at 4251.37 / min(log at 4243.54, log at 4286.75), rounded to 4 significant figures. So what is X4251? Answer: 1.022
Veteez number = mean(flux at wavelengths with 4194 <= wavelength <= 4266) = 94.4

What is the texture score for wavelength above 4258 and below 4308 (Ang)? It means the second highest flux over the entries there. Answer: 100.5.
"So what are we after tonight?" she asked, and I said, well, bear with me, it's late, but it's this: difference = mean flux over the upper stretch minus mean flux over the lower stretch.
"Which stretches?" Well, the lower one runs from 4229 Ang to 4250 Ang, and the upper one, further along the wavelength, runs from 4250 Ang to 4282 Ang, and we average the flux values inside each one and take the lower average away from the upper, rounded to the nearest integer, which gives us -2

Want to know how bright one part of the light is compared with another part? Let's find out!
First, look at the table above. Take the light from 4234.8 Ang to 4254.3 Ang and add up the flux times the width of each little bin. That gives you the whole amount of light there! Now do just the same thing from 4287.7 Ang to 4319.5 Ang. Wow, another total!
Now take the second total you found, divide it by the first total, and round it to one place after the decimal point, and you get 1.4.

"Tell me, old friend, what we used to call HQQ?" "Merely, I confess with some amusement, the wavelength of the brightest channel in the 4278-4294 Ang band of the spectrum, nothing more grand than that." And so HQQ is 4278.86 Ang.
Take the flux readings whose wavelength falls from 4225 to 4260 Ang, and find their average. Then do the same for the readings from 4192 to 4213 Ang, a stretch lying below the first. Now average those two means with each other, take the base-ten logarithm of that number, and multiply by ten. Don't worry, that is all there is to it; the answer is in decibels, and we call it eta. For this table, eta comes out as 19.8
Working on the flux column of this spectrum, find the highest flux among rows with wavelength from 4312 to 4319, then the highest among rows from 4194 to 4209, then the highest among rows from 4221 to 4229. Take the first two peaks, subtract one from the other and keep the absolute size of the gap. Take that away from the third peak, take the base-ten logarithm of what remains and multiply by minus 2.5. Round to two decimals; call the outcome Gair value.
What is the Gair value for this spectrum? -4.92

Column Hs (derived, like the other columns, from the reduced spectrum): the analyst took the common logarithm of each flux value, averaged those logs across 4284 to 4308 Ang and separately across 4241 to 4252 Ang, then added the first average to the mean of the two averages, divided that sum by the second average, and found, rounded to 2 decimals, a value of 1.95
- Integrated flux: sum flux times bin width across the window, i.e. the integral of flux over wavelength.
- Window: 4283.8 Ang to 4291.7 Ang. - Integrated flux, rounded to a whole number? 670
